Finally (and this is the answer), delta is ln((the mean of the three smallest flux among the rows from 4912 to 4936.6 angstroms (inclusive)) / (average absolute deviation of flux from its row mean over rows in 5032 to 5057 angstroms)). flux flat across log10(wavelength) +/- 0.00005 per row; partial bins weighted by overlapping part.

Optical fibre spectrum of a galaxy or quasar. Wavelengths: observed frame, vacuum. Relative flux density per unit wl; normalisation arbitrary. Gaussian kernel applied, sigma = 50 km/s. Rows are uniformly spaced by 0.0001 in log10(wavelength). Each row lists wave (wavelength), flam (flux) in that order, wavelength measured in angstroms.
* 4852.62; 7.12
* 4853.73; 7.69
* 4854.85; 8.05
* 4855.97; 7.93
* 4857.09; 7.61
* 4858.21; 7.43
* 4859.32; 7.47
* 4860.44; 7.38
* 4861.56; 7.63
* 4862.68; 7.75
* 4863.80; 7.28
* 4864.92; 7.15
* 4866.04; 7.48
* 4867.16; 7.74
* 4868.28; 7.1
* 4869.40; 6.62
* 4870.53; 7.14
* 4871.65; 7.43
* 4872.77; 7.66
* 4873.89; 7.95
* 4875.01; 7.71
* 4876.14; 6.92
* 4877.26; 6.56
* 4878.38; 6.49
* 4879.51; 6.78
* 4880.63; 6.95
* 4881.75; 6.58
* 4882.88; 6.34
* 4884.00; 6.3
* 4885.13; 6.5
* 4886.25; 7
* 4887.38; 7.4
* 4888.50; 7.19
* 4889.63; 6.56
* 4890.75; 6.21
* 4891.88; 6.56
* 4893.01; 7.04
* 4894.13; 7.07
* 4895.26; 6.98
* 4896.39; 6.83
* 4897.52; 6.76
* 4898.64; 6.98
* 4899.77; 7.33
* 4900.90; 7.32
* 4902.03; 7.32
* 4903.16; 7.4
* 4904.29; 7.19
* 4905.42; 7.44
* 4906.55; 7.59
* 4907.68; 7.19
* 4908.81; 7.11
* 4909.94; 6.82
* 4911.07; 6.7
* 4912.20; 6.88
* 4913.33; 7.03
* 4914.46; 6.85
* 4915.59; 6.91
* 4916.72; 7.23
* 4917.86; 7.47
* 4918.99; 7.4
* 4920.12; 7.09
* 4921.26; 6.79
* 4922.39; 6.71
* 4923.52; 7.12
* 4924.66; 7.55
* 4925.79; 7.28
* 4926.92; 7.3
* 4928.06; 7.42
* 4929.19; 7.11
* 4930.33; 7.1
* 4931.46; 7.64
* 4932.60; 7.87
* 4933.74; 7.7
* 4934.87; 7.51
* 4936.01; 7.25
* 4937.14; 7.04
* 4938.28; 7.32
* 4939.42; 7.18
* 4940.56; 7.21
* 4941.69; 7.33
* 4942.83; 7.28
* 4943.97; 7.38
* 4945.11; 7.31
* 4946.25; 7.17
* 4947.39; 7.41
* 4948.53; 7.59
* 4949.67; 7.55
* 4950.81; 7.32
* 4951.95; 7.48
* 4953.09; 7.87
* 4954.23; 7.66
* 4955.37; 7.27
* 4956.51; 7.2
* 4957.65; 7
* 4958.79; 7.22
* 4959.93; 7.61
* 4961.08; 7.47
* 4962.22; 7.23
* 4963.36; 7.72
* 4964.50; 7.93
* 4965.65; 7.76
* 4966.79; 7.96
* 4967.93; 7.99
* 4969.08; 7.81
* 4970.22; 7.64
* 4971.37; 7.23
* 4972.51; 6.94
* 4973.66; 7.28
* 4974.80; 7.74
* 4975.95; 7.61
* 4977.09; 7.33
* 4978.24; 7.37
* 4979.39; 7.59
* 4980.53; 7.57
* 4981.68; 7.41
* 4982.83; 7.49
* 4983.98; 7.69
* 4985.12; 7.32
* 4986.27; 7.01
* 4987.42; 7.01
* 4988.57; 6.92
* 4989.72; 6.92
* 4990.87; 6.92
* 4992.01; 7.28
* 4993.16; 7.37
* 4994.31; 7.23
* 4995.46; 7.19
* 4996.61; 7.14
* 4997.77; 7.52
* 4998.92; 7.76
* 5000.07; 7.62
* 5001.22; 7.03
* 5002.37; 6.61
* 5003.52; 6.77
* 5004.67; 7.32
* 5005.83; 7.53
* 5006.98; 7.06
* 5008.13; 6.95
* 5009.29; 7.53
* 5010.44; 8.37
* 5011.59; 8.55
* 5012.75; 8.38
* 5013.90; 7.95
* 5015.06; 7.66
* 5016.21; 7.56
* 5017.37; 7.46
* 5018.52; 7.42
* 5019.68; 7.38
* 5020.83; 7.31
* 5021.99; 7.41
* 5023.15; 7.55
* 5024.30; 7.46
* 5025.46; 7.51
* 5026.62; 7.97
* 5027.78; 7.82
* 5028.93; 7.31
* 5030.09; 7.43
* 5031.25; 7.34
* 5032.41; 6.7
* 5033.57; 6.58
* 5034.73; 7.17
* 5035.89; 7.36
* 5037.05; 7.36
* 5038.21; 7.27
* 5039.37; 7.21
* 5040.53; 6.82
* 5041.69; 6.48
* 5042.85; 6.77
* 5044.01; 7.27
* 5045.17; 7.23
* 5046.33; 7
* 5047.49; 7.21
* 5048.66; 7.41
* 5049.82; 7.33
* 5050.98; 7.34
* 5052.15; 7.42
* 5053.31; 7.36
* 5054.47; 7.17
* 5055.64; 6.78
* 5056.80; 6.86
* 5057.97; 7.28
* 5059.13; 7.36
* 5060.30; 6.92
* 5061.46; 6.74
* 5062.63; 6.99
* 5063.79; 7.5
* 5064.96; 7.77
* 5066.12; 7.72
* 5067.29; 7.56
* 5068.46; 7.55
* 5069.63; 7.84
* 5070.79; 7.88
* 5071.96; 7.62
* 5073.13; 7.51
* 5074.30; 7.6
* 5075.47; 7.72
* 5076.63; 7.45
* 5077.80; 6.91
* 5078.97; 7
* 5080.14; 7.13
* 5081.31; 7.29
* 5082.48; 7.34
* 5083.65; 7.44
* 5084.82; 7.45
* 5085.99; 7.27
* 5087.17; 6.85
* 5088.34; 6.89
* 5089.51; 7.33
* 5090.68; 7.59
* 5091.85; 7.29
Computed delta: 3.29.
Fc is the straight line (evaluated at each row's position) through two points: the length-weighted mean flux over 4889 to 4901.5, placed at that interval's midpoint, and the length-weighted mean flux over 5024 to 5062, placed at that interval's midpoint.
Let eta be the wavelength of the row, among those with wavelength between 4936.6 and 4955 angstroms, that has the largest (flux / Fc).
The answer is 4953.09 angstroms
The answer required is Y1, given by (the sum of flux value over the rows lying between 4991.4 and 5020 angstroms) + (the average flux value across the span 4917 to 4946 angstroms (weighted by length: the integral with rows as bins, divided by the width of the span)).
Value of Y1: 194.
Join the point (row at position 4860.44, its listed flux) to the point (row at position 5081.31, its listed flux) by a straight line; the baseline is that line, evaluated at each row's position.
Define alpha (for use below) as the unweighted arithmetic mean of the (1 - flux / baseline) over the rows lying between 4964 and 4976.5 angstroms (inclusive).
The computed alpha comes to -0.04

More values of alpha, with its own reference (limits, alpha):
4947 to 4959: -0.01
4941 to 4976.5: -0.02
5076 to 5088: 0.01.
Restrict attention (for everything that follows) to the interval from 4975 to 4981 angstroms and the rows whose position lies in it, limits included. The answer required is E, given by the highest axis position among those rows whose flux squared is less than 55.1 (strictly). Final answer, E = 4978.24 angstroms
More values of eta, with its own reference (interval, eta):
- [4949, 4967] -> 4966.79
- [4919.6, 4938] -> 4932.60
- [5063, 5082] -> 5070.79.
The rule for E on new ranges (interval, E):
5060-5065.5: 5062.63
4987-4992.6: 4992.01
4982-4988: 4987.42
